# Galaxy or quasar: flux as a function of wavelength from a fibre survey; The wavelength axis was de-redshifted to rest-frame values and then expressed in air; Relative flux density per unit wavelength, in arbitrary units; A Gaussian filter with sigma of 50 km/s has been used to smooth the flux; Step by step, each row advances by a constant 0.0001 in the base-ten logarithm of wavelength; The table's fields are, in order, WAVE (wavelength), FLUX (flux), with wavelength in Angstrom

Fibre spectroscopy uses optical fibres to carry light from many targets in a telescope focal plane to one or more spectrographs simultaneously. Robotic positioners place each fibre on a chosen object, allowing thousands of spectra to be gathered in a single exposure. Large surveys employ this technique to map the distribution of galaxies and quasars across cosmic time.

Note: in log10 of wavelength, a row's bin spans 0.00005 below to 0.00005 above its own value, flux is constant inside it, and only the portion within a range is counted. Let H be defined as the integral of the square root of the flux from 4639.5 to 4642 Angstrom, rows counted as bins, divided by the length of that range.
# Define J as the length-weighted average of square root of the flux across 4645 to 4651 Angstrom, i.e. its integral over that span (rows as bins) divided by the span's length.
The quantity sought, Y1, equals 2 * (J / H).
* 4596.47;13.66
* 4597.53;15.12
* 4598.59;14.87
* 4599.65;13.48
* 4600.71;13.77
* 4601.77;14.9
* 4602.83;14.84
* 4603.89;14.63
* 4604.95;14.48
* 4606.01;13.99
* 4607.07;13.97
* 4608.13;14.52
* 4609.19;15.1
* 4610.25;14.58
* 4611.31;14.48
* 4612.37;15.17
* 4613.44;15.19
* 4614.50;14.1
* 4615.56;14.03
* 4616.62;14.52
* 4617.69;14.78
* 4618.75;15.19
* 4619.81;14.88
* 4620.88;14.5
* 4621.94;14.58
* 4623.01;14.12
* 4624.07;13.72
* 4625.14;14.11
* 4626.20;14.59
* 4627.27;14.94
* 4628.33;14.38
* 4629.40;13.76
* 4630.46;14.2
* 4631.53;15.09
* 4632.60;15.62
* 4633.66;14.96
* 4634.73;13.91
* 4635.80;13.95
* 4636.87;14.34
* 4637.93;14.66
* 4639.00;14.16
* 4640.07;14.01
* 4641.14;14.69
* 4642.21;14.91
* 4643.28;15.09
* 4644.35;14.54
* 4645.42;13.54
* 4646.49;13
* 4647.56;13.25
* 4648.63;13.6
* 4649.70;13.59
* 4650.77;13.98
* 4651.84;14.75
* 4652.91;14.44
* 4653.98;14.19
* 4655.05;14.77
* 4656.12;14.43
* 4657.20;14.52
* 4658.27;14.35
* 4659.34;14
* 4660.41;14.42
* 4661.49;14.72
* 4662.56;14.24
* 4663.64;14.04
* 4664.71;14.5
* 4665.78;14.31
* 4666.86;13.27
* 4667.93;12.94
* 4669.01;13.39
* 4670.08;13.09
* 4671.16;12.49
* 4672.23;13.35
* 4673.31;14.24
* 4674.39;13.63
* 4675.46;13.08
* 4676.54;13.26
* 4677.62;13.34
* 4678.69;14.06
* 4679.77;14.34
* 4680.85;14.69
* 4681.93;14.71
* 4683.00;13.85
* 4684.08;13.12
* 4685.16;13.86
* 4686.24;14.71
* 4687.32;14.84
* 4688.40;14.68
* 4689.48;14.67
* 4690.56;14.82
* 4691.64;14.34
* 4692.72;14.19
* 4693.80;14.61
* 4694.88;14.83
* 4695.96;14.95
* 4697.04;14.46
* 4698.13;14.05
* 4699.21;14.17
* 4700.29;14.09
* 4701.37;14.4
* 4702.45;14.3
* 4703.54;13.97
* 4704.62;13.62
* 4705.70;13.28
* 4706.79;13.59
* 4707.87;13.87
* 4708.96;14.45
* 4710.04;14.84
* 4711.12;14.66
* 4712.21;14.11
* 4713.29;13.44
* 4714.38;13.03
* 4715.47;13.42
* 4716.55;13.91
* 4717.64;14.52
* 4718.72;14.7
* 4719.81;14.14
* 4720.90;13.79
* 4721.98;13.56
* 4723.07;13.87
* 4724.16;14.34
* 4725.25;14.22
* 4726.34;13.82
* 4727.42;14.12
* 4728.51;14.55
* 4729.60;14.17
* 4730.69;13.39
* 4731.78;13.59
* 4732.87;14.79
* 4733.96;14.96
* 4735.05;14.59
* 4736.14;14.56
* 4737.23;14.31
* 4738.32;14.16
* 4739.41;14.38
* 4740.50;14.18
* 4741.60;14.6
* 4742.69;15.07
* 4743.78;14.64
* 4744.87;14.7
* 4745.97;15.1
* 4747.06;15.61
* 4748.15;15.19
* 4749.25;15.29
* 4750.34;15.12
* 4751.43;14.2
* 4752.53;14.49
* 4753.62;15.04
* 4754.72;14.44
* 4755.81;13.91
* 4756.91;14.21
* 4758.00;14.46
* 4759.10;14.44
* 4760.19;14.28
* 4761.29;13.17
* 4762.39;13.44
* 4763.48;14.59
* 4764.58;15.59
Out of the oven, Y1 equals 1.94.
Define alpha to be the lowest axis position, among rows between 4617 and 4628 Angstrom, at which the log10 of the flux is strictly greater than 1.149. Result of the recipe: 4617.69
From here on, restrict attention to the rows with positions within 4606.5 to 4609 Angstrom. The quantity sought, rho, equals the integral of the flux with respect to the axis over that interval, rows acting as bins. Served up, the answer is 36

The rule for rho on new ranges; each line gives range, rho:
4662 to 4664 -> 28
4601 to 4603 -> 29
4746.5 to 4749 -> 38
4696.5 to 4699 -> 36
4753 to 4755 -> 30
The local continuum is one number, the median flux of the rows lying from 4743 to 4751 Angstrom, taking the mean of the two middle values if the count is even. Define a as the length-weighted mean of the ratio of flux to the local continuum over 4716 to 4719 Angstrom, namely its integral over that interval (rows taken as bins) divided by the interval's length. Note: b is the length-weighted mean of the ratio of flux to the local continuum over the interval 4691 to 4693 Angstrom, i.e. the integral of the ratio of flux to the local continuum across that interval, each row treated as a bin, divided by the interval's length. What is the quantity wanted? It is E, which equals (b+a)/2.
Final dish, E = 0.949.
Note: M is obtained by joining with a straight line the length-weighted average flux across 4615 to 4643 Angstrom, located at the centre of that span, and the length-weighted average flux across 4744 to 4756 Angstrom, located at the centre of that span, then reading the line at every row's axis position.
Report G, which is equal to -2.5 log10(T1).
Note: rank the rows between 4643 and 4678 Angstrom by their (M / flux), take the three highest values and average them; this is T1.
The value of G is -0.14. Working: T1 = 1.14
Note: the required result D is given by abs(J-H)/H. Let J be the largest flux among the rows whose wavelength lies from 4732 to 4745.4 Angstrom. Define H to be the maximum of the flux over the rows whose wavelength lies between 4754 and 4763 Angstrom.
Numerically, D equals 0.042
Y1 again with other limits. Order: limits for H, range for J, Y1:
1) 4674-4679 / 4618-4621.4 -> 2.10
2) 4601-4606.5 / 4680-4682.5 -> 2.01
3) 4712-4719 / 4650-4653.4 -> 2.04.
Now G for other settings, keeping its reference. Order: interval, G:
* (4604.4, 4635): -0.05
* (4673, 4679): -0.11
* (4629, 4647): -0.09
